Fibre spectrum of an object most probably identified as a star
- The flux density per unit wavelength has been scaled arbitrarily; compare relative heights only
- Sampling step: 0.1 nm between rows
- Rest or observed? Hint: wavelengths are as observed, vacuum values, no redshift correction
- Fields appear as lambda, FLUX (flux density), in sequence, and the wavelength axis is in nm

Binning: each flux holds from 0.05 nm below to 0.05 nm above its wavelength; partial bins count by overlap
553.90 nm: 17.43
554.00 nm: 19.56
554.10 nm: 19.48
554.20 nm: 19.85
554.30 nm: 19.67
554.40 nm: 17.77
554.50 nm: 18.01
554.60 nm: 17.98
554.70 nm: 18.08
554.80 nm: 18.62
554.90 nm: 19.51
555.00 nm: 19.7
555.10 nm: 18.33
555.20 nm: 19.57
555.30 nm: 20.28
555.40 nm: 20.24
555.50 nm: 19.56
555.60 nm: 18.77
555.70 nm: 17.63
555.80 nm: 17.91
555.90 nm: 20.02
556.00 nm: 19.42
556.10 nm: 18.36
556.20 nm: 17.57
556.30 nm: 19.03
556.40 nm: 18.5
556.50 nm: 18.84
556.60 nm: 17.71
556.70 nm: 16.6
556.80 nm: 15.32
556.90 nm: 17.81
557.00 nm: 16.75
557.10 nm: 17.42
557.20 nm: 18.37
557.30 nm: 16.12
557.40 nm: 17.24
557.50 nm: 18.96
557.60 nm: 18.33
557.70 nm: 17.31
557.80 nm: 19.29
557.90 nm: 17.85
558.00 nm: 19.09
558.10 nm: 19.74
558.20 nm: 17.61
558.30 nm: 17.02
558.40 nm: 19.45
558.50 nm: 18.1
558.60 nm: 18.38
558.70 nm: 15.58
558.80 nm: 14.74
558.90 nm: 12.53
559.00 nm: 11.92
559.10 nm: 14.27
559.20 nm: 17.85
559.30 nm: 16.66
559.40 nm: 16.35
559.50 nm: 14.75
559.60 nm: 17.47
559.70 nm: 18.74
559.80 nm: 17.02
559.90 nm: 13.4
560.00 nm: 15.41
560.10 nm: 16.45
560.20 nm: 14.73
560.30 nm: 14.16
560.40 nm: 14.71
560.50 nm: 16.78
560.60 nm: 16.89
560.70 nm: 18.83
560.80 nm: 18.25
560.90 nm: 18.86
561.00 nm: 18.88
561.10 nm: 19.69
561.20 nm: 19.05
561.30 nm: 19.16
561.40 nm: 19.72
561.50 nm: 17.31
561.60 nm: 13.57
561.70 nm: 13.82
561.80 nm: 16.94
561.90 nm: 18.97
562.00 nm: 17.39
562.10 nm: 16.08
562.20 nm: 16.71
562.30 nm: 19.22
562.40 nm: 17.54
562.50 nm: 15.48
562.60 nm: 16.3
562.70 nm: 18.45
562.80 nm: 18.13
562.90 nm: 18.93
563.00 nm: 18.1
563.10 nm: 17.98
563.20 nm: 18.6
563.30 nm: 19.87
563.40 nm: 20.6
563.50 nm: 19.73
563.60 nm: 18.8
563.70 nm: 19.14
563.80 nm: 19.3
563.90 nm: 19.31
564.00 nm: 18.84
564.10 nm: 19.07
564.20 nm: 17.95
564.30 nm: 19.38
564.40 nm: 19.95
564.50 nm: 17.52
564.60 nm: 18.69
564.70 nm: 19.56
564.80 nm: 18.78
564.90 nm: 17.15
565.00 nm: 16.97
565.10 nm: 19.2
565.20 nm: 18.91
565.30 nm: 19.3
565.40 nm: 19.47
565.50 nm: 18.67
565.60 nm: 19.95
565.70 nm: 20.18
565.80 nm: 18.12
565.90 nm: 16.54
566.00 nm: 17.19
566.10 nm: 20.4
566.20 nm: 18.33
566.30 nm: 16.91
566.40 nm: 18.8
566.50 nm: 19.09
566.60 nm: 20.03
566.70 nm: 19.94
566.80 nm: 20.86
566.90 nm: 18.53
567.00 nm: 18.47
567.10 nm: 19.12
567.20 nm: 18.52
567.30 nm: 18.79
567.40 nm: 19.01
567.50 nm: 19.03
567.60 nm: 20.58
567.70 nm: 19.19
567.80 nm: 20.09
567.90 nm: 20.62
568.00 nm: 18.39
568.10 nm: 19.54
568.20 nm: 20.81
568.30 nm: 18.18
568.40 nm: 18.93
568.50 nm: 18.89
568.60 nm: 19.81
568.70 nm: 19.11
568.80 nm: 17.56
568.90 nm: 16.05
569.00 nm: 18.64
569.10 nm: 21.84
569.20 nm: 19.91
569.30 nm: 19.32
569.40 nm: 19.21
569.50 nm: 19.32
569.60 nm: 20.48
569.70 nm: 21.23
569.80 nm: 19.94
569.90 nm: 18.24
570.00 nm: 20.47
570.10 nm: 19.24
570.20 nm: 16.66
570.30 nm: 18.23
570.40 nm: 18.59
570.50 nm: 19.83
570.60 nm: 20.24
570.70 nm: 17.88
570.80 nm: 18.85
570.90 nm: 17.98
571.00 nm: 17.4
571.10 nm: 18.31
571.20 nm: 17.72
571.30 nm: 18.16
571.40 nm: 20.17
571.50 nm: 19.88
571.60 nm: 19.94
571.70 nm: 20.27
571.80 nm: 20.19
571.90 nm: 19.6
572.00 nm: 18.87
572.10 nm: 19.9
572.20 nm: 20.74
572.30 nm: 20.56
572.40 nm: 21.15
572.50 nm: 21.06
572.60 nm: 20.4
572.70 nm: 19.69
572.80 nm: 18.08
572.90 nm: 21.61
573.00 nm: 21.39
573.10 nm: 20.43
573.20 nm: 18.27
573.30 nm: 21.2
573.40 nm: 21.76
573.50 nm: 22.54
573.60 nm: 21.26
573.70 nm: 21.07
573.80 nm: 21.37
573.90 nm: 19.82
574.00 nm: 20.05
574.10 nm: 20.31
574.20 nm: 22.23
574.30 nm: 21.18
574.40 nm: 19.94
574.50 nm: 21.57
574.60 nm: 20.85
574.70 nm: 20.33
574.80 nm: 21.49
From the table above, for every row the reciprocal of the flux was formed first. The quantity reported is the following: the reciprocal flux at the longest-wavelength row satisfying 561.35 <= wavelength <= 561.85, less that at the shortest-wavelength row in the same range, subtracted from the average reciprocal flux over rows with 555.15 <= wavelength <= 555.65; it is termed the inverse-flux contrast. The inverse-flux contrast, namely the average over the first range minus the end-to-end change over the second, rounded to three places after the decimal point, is 0.043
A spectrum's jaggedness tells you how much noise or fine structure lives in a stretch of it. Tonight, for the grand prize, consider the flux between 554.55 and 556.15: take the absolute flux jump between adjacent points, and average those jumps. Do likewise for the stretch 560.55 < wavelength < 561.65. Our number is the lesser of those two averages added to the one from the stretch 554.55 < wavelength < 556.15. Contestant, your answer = 1.6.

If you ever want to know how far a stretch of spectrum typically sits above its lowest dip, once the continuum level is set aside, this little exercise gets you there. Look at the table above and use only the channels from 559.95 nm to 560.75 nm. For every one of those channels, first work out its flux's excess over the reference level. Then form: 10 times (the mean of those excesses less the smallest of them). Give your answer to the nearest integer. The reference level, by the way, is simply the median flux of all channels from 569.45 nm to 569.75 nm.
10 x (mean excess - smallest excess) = 18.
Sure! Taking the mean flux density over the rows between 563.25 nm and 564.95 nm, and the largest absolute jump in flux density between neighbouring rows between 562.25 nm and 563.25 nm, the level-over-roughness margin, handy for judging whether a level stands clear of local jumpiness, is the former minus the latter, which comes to 16.89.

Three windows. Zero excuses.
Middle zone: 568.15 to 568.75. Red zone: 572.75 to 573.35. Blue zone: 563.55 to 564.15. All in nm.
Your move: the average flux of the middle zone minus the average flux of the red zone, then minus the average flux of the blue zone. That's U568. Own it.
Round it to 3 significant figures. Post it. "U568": -20.0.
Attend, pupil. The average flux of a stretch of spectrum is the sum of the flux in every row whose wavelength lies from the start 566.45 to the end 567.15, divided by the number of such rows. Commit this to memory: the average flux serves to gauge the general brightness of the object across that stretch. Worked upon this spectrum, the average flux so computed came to 19.4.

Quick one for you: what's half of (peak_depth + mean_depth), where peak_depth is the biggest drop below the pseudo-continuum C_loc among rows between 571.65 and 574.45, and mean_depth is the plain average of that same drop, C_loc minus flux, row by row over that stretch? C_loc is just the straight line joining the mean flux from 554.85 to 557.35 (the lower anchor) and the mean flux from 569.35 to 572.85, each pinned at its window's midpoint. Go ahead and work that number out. 0.2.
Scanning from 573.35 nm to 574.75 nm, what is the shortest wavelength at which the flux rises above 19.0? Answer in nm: 573.40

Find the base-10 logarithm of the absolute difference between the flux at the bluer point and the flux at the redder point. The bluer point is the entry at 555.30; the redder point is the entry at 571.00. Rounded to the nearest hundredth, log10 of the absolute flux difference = 0.46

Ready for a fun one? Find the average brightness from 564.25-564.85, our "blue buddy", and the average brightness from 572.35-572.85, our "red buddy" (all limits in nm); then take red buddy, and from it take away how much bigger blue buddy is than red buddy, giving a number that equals 21.2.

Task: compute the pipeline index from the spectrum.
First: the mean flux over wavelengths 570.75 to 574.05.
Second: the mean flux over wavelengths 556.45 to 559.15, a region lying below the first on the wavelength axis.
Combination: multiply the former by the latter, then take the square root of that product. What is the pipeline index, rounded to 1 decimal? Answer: 18.5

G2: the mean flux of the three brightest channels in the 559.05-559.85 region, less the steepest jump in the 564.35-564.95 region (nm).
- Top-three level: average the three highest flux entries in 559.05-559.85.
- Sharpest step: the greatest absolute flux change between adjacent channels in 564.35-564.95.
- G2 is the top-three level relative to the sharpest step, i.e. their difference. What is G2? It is 15.6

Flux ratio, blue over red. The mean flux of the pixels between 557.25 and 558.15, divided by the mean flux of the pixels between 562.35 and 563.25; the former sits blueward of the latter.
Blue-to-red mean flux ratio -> 1.03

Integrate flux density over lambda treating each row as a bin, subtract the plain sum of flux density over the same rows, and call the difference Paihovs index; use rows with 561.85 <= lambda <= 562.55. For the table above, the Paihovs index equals -109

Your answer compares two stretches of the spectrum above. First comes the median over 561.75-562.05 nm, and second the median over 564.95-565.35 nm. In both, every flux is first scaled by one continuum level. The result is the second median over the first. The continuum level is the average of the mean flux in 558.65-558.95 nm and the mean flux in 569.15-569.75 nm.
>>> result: 1.10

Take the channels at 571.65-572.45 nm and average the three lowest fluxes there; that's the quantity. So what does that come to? 19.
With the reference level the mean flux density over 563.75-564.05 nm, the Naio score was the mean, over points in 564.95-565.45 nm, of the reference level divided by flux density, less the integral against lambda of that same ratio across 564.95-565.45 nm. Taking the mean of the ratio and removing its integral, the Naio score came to 0.51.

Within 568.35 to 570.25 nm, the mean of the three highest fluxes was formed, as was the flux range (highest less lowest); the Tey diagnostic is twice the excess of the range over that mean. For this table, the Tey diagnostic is -31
